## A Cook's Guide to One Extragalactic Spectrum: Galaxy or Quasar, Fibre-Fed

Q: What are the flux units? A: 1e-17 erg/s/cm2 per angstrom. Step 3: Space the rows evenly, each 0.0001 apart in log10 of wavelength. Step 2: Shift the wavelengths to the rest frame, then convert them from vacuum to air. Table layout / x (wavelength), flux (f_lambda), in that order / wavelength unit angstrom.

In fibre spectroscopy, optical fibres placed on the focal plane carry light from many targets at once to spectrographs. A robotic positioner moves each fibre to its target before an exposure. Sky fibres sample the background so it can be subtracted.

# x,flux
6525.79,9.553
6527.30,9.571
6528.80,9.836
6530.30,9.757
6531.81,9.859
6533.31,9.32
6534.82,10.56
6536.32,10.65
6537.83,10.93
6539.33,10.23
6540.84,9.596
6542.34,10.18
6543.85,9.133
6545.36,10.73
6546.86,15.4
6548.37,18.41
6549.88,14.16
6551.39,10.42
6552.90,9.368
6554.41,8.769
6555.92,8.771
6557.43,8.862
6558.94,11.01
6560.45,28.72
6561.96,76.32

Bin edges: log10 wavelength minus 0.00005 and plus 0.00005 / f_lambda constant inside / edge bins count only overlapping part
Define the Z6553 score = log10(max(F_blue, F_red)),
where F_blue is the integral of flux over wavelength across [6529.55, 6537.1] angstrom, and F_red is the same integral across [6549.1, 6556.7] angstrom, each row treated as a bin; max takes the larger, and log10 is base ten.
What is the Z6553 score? 1.89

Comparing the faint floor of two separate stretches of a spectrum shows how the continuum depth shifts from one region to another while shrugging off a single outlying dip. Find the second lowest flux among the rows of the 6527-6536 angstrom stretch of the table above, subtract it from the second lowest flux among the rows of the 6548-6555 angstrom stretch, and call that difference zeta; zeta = -0.2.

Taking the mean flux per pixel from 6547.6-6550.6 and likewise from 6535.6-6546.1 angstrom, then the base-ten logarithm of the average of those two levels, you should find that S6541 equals 1.12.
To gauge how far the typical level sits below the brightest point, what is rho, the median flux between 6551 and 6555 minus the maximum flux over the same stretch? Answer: -1.1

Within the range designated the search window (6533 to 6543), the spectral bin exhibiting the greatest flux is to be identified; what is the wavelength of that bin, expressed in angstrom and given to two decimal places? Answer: 6537.83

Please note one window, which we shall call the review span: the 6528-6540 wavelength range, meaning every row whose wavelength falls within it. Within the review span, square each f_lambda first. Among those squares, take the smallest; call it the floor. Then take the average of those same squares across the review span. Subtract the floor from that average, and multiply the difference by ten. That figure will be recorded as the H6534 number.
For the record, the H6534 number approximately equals 163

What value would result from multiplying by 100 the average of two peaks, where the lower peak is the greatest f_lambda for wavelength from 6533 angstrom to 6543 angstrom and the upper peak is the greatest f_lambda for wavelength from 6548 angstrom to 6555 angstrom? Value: 1467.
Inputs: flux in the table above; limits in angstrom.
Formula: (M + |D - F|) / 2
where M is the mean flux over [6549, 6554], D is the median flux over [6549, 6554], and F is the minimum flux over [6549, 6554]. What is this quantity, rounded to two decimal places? 6.18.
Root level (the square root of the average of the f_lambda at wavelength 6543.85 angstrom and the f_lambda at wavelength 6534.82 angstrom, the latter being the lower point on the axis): 3.14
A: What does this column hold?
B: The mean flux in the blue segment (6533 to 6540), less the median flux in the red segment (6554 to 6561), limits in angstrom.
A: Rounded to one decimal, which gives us 1.5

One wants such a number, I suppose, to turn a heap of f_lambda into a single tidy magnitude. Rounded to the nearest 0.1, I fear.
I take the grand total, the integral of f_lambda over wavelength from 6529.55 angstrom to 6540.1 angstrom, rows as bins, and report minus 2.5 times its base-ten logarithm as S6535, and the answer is -5.1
